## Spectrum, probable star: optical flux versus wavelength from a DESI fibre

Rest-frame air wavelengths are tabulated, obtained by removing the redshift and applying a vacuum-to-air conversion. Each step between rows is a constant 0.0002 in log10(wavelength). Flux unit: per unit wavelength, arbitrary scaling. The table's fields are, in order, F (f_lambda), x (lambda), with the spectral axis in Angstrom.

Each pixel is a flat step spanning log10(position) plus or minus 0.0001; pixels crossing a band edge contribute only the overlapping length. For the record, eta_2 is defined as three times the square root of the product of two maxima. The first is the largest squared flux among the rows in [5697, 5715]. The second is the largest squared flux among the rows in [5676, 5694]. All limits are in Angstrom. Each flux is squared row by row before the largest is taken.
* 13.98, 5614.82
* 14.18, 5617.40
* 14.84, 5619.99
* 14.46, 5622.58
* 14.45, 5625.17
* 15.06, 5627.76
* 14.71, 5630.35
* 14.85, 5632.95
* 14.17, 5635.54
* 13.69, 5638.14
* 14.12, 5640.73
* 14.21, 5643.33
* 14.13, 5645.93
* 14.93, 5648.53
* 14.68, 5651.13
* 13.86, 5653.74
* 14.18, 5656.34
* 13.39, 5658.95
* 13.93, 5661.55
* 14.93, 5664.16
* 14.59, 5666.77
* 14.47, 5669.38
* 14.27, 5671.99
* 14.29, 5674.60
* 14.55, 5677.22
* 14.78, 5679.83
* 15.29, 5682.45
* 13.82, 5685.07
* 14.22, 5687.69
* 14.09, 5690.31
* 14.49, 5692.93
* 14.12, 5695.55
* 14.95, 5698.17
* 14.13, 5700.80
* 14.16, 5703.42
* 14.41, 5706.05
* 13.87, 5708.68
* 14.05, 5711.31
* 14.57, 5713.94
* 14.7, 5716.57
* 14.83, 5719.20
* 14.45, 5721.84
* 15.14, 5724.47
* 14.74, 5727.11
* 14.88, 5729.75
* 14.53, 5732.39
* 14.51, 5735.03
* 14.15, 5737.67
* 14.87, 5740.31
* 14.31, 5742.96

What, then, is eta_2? 686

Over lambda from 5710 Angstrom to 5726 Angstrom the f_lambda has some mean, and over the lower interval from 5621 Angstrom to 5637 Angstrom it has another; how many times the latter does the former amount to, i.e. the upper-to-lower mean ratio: 1.00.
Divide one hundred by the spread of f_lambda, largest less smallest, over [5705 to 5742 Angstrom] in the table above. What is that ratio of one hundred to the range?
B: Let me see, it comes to 79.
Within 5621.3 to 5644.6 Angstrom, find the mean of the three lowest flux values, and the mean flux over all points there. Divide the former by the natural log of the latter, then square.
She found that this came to 27.5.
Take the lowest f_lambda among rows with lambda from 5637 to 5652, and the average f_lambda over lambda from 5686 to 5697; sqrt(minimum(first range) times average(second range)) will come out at 14.0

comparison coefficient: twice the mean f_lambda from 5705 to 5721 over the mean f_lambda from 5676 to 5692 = 1.99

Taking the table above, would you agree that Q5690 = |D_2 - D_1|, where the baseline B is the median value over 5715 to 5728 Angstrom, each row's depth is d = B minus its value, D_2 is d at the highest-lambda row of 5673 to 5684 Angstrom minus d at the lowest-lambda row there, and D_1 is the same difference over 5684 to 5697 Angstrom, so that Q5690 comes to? 0.7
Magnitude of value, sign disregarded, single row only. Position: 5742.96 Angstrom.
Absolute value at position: 14.3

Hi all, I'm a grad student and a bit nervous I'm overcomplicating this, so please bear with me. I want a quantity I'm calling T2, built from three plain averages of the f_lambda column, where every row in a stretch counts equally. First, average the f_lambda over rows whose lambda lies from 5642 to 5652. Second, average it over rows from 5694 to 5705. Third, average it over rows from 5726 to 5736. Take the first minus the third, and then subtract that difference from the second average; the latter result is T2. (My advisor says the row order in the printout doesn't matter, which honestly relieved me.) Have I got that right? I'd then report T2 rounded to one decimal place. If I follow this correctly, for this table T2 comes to 14.5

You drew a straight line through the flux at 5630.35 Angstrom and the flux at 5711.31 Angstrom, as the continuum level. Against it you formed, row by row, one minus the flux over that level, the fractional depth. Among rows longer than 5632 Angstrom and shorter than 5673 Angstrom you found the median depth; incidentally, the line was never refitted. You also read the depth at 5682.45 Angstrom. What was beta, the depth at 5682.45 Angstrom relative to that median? -2.9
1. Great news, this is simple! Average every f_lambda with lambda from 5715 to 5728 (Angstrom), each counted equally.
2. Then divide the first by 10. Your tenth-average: 1.48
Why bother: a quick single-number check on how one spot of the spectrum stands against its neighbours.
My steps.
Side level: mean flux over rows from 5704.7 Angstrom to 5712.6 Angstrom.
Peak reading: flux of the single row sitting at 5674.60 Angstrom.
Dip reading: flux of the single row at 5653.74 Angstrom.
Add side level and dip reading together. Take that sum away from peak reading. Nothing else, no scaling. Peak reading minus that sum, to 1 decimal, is -13.7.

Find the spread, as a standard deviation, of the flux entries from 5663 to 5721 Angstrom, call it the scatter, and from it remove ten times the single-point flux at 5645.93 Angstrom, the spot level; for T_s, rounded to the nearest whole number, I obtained -141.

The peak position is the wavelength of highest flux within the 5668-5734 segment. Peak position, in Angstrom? 5682.45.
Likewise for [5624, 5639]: 5627.76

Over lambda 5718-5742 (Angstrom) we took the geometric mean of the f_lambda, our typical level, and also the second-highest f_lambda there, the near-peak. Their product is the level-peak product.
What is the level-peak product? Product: 218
